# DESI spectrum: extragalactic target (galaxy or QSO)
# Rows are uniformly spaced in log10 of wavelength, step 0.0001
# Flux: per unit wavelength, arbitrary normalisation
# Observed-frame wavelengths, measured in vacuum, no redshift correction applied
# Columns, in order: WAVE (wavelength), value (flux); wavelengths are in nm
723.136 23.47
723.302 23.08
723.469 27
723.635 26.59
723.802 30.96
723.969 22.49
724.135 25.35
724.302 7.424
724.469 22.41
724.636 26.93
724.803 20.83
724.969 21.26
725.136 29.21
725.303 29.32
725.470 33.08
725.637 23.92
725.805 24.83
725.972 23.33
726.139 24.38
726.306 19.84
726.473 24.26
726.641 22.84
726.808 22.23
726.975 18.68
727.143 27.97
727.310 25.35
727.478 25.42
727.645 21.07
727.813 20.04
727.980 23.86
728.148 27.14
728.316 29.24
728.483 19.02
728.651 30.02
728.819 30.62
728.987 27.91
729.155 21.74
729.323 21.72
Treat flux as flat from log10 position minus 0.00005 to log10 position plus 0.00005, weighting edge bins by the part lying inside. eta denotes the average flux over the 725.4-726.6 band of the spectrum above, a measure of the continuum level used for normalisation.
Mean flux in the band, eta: 25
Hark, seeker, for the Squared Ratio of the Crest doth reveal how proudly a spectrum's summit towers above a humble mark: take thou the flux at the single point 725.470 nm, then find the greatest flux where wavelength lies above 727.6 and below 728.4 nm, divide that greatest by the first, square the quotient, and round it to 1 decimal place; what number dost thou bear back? 0.8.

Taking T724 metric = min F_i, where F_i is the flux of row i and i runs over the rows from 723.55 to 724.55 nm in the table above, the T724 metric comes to 7.424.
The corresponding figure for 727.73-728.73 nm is 19.02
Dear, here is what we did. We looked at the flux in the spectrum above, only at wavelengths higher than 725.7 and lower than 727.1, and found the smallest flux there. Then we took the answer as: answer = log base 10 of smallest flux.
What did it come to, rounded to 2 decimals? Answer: 1.27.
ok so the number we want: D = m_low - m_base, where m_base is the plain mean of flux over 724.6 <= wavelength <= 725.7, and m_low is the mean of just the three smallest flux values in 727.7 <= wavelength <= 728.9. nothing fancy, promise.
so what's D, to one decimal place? -5.4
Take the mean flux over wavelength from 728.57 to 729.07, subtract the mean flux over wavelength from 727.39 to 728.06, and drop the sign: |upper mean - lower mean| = 6.9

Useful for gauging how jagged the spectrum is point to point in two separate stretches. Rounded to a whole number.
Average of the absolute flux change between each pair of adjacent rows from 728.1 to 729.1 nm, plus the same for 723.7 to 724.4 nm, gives 15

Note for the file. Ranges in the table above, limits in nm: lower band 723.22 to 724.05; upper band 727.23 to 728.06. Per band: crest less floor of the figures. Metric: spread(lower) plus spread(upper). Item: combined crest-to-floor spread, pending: 14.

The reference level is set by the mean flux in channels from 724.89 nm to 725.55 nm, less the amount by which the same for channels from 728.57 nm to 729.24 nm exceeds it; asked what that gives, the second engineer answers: 29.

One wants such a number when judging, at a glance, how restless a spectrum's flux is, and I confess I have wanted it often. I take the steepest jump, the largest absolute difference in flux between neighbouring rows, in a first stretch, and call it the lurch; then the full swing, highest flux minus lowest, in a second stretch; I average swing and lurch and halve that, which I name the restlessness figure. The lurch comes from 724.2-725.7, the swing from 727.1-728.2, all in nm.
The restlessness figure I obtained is 5.7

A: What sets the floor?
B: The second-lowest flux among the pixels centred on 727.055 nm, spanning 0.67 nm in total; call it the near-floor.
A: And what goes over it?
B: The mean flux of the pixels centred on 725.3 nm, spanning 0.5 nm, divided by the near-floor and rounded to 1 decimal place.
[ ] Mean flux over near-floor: 1.4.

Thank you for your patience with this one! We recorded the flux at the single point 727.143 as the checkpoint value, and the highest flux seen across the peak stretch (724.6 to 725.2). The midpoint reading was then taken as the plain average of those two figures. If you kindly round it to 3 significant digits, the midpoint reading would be 28.6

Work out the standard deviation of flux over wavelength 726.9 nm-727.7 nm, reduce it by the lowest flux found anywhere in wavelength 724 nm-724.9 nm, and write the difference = -4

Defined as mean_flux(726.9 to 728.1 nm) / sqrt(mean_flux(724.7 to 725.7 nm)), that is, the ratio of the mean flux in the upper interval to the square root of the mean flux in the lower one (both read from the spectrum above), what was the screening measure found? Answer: 4.5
